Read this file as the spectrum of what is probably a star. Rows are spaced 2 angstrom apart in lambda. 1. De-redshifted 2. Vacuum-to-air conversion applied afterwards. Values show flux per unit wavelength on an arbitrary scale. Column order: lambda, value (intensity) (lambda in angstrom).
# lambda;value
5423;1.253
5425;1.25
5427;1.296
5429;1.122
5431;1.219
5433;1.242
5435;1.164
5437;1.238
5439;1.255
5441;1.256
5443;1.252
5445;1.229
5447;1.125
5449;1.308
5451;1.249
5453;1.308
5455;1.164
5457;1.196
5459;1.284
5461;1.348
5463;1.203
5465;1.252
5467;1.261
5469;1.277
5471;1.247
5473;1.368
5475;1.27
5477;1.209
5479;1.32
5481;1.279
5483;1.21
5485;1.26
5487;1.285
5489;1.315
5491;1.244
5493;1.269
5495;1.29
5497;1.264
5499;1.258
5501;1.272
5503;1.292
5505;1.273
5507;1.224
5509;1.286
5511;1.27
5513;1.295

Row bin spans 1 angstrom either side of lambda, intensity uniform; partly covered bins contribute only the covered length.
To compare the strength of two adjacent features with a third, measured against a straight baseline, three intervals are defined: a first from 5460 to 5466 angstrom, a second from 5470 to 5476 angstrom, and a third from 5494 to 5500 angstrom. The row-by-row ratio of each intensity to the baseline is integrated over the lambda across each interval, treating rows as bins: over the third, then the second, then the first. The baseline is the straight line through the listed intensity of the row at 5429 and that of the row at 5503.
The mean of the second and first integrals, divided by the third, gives 1.064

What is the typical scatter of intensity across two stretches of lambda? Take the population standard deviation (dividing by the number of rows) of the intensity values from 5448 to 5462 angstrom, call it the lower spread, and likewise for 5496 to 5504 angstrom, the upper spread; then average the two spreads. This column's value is 0.0370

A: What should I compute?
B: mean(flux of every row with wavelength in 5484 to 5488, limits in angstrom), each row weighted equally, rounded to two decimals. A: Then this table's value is 1.27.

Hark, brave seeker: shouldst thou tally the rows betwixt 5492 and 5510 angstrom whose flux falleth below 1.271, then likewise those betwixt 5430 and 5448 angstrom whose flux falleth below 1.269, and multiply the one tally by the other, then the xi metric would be 36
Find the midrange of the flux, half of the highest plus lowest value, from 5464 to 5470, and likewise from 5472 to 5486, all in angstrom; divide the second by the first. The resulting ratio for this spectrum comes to 1.02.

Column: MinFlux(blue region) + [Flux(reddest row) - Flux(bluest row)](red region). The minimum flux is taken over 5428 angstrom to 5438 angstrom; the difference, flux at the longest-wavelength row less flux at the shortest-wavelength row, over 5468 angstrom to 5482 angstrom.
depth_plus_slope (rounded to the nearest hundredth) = 1.12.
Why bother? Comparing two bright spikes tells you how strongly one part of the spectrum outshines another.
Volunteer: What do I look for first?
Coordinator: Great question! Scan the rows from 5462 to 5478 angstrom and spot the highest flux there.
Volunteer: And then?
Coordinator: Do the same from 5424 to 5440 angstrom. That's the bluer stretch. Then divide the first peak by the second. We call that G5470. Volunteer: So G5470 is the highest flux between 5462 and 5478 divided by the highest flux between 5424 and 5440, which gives 1.06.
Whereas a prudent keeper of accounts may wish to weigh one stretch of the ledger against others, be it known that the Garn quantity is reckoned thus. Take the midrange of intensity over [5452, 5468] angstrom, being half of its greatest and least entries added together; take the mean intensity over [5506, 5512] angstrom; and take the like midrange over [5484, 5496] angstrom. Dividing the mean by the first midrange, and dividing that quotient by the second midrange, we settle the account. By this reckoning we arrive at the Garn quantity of 0.78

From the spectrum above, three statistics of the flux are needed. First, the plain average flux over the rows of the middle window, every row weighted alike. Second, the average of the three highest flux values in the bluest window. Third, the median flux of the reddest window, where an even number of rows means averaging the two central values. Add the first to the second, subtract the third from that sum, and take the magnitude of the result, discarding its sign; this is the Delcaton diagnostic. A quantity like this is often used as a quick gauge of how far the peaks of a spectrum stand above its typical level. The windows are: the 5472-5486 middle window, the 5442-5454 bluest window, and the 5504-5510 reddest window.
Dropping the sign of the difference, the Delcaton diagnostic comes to 1.29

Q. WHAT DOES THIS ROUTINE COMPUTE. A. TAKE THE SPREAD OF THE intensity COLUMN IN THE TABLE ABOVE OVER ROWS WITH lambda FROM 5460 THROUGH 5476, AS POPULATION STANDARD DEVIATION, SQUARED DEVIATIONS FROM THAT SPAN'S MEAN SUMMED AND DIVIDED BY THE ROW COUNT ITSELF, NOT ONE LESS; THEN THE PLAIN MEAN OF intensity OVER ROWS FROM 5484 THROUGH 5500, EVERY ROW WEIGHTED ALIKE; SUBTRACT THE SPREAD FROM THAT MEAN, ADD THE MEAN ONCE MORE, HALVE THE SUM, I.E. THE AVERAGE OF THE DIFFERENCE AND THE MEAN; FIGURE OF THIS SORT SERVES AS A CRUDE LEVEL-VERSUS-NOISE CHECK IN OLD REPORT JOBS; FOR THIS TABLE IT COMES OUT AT 1.248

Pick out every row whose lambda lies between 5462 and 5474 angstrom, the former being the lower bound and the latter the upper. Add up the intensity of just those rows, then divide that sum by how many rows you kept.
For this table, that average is 1.27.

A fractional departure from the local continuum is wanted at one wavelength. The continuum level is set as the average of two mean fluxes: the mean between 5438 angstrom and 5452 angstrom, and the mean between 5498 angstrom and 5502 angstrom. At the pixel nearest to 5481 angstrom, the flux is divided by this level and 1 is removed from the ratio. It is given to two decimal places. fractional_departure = 0.02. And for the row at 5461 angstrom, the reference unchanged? 0.08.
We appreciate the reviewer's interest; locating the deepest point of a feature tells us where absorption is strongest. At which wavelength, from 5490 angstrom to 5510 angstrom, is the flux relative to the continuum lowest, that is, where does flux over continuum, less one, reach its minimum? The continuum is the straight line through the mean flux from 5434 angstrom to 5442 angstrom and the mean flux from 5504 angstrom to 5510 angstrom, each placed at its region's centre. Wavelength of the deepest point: 5507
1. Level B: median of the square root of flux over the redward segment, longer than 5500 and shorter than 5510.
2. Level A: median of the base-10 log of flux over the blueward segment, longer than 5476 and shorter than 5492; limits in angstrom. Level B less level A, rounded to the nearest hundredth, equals 1.02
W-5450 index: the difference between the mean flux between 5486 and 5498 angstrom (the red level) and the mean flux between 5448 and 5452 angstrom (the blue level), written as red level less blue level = -0.001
